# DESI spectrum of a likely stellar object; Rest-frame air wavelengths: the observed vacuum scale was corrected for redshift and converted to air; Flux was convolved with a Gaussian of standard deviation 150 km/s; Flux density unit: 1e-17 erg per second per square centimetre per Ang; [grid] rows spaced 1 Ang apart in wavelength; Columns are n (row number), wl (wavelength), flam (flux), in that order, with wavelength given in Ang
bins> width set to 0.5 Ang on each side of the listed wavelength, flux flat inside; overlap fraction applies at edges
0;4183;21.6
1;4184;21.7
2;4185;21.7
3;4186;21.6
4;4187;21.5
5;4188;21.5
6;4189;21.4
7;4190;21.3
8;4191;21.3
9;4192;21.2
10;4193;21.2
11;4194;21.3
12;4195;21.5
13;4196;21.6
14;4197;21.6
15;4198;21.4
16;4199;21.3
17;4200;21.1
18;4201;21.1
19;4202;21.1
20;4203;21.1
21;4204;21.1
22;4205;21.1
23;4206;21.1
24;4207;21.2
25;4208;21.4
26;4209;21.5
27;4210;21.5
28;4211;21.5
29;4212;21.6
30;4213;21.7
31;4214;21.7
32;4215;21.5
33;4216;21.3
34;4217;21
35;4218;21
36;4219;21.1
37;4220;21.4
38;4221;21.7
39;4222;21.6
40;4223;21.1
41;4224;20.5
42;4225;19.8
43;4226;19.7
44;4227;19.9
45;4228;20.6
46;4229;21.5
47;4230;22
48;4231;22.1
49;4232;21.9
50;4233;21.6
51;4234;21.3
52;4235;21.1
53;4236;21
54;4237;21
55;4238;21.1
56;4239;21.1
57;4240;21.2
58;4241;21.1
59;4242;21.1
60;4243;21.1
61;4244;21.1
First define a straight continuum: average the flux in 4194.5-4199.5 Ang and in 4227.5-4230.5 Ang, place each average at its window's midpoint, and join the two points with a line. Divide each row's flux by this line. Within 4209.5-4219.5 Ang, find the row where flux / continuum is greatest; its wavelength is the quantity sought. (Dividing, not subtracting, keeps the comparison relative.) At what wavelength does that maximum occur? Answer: 4214 Ang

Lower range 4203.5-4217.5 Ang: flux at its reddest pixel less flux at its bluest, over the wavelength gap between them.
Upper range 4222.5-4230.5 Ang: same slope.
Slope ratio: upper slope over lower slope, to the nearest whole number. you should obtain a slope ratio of -17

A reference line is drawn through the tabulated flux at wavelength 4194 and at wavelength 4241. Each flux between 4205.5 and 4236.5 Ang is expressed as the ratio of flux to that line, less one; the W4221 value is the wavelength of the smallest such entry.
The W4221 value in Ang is 4226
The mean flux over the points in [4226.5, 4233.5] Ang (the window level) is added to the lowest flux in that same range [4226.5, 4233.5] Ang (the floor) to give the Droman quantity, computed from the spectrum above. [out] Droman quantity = 41.3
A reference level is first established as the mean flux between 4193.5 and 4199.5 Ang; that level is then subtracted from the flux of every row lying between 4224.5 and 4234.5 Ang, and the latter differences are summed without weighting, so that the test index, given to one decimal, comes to -4.1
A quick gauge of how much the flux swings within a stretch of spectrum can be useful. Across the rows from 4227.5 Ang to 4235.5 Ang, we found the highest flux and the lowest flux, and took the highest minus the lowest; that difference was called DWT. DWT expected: 1.5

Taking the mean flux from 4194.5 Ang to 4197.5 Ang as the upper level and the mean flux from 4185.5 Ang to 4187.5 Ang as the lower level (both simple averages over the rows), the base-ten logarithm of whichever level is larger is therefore 1.334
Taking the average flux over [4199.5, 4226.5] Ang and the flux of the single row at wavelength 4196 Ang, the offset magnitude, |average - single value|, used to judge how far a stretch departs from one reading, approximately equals 0.43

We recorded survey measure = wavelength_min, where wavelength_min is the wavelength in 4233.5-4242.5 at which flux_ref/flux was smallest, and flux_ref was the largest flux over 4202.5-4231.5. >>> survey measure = 4234 Ang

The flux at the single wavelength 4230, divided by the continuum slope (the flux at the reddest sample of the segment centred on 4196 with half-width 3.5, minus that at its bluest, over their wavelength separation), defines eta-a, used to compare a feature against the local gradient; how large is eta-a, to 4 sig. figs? 1320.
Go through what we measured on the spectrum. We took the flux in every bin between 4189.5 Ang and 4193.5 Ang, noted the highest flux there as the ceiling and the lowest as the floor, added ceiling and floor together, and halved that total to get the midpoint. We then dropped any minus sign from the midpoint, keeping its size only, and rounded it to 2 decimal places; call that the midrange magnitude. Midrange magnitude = 21.25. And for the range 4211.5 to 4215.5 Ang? 21.60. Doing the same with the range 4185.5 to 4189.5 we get 21.50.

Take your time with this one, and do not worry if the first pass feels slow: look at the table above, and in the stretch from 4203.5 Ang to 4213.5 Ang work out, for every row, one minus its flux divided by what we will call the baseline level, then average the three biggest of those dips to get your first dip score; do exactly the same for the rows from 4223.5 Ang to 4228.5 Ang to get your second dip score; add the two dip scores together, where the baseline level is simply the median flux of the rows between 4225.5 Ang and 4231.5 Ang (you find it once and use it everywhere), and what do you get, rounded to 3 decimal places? 0.057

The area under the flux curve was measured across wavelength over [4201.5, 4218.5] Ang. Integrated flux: 362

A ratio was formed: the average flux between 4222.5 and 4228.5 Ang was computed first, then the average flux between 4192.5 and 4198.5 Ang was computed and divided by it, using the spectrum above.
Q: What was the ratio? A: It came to 1.06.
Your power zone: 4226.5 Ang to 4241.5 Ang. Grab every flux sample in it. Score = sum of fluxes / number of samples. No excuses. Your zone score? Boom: 21.2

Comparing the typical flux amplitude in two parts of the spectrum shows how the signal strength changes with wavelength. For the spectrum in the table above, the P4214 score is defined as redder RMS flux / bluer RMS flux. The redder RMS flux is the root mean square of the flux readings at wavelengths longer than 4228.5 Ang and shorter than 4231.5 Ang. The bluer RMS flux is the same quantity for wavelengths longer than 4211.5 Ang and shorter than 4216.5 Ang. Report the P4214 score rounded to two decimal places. 1.01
